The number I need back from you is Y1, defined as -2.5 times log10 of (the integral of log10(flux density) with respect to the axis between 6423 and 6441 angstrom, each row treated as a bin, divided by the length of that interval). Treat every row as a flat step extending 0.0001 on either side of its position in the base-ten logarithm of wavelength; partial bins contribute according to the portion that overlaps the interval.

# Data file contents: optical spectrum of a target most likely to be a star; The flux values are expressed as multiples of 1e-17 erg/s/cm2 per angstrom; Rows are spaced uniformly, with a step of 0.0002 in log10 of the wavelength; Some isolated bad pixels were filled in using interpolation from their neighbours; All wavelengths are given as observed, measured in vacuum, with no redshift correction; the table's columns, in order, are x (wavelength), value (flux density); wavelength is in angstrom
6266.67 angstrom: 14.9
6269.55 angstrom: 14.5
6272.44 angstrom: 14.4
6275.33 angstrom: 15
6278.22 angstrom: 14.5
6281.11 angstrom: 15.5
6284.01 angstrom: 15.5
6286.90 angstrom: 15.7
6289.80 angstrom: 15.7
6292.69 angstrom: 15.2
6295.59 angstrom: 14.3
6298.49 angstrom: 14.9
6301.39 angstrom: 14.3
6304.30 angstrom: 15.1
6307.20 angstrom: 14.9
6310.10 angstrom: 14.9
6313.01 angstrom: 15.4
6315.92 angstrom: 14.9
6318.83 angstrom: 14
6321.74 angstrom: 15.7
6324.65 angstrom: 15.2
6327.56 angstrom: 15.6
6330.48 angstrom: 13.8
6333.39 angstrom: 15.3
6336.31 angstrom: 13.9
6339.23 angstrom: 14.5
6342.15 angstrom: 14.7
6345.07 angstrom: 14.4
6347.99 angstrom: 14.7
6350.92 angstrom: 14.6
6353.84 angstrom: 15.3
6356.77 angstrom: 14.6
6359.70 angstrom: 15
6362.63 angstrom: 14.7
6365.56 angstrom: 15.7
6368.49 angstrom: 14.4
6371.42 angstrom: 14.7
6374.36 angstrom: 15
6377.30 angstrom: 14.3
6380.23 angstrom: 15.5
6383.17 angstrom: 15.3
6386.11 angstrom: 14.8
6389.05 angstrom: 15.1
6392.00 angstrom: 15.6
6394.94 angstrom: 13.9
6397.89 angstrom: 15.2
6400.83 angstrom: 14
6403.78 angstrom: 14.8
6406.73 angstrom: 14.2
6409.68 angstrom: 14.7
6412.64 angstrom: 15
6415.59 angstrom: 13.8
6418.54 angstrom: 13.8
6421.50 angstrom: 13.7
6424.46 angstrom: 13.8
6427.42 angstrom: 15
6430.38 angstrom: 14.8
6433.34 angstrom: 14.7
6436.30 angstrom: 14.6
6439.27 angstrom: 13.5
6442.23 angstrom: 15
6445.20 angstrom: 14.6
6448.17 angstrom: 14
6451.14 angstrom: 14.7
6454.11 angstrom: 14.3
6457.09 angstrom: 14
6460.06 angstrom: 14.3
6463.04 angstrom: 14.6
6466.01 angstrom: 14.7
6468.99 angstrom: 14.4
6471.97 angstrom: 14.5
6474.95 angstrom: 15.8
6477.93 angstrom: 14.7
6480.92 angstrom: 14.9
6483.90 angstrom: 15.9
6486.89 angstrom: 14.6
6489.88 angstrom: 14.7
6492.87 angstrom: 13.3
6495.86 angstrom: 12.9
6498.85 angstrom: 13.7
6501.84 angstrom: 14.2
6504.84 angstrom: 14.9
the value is -0.160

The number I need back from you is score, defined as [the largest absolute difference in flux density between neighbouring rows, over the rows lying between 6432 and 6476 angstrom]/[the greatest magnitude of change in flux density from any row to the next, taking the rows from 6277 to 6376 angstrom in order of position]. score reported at 0.83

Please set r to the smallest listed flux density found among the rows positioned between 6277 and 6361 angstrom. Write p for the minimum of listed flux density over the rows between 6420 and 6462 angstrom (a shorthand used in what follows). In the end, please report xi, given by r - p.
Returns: 0.3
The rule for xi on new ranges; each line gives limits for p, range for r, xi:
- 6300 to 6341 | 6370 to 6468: -0.3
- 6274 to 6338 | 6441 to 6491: 0.2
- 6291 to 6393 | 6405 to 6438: -0.1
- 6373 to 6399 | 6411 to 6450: -0.4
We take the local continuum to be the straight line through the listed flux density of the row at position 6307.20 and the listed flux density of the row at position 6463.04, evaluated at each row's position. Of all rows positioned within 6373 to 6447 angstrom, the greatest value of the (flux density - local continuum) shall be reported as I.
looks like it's 0.86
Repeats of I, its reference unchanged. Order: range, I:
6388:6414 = 0.86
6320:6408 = 0.91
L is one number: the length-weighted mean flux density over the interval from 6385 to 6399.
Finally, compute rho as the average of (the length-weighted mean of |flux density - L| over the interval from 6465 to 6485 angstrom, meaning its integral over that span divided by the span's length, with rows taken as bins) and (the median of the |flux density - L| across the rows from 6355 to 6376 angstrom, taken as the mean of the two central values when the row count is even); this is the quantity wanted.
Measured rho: 0.33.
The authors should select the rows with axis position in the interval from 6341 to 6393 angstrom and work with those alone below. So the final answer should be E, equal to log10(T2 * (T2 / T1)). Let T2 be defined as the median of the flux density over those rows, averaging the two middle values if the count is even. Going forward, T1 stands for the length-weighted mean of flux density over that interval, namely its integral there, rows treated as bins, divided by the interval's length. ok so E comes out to 1.16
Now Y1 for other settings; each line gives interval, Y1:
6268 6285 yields -0.173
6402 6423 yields -0.156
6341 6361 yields -0.169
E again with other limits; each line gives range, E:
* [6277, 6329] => 1.18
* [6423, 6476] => 1.17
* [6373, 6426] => 1.17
